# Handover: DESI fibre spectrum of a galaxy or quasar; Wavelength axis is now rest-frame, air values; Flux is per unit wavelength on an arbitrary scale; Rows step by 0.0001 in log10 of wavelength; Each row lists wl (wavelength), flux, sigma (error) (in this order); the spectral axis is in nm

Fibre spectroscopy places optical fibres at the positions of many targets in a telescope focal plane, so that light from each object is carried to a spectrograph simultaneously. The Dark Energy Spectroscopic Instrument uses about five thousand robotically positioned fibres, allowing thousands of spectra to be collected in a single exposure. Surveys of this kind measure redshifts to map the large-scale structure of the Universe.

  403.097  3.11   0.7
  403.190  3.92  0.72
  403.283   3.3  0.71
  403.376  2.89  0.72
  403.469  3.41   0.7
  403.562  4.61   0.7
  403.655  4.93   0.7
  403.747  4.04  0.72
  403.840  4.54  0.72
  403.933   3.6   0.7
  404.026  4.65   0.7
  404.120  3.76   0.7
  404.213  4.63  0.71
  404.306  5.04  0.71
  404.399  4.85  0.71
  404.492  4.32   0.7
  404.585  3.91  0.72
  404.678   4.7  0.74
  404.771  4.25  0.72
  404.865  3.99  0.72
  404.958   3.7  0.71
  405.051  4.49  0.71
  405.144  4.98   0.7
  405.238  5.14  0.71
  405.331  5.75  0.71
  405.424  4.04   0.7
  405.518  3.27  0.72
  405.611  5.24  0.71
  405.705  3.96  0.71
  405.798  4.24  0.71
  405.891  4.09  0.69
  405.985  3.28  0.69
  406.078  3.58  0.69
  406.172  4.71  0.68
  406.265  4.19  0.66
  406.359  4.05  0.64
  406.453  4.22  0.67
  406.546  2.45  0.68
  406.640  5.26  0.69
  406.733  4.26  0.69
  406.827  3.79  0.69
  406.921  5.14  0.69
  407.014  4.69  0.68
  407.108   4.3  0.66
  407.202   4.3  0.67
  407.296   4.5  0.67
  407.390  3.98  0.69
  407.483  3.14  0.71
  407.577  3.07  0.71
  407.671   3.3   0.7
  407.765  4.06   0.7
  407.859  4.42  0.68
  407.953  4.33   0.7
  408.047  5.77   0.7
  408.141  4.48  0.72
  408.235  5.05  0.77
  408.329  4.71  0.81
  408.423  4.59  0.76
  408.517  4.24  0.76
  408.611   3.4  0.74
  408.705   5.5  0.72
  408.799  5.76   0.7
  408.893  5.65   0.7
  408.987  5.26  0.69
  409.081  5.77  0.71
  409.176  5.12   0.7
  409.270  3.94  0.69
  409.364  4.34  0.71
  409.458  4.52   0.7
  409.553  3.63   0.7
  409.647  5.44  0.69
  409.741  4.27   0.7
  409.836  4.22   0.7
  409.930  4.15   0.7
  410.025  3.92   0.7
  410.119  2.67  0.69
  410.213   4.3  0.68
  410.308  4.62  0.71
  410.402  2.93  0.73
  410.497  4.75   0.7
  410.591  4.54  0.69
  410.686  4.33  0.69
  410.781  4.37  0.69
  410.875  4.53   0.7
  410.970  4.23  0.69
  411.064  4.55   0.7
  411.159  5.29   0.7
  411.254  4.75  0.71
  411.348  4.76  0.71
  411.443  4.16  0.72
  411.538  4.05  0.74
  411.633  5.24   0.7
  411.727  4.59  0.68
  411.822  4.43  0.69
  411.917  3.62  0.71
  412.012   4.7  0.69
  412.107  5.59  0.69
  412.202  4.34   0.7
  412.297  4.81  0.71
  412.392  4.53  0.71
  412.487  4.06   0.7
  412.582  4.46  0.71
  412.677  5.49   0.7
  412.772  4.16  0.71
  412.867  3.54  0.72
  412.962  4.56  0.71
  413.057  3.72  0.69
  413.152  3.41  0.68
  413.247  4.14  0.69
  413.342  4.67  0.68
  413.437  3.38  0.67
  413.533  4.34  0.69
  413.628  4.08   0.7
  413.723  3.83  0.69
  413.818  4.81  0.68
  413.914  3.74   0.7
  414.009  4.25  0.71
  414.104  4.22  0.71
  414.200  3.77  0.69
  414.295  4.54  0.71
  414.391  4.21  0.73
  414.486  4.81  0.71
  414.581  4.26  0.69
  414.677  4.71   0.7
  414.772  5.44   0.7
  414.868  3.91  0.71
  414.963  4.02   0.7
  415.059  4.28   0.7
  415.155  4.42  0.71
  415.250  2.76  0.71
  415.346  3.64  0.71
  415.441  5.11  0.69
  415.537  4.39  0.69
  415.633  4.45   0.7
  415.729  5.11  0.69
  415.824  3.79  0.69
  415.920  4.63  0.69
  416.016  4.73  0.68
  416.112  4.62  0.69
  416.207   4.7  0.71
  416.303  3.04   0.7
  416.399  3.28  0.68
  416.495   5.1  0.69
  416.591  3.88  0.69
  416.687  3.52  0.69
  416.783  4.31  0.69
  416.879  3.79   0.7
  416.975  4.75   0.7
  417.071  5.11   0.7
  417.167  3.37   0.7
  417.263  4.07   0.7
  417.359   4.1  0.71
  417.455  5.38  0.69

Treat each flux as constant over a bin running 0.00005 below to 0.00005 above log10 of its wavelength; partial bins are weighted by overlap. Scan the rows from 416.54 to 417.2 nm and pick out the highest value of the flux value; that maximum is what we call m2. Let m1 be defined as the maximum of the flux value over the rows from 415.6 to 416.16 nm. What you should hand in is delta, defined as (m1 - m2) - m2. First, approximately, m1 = 5.11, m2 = 5.11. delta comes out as -5.1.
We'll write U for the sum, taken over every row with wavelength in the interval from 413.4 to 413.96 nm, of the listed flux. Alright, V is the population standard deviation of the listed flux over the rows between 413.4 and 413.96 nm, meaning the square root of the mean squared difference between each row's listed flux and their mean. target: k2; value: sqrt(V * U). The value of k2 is 3.32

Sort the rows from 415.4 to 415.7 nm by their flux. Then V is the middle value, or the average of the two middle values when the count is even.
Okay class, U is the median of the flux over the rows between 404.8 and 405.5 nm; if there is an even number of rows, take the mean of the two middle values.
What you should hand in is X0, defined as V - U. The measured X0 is 0.0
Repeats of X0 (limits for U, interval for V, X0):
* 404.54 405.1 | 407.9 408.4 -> 0.6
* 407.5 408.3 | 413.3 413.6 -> 0.0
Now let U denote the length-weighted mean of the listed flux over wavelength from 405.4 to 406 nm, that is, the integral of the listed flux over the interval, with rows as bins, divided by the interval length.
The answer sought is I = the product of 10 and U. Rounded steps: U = 4.05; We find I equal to 40.5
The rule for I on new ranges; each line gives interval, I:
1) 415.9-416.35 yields 43.3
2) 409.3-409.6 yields 41.5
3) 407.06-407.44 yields 42.6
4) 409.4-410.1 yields 42.4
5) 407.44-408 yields 37.2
